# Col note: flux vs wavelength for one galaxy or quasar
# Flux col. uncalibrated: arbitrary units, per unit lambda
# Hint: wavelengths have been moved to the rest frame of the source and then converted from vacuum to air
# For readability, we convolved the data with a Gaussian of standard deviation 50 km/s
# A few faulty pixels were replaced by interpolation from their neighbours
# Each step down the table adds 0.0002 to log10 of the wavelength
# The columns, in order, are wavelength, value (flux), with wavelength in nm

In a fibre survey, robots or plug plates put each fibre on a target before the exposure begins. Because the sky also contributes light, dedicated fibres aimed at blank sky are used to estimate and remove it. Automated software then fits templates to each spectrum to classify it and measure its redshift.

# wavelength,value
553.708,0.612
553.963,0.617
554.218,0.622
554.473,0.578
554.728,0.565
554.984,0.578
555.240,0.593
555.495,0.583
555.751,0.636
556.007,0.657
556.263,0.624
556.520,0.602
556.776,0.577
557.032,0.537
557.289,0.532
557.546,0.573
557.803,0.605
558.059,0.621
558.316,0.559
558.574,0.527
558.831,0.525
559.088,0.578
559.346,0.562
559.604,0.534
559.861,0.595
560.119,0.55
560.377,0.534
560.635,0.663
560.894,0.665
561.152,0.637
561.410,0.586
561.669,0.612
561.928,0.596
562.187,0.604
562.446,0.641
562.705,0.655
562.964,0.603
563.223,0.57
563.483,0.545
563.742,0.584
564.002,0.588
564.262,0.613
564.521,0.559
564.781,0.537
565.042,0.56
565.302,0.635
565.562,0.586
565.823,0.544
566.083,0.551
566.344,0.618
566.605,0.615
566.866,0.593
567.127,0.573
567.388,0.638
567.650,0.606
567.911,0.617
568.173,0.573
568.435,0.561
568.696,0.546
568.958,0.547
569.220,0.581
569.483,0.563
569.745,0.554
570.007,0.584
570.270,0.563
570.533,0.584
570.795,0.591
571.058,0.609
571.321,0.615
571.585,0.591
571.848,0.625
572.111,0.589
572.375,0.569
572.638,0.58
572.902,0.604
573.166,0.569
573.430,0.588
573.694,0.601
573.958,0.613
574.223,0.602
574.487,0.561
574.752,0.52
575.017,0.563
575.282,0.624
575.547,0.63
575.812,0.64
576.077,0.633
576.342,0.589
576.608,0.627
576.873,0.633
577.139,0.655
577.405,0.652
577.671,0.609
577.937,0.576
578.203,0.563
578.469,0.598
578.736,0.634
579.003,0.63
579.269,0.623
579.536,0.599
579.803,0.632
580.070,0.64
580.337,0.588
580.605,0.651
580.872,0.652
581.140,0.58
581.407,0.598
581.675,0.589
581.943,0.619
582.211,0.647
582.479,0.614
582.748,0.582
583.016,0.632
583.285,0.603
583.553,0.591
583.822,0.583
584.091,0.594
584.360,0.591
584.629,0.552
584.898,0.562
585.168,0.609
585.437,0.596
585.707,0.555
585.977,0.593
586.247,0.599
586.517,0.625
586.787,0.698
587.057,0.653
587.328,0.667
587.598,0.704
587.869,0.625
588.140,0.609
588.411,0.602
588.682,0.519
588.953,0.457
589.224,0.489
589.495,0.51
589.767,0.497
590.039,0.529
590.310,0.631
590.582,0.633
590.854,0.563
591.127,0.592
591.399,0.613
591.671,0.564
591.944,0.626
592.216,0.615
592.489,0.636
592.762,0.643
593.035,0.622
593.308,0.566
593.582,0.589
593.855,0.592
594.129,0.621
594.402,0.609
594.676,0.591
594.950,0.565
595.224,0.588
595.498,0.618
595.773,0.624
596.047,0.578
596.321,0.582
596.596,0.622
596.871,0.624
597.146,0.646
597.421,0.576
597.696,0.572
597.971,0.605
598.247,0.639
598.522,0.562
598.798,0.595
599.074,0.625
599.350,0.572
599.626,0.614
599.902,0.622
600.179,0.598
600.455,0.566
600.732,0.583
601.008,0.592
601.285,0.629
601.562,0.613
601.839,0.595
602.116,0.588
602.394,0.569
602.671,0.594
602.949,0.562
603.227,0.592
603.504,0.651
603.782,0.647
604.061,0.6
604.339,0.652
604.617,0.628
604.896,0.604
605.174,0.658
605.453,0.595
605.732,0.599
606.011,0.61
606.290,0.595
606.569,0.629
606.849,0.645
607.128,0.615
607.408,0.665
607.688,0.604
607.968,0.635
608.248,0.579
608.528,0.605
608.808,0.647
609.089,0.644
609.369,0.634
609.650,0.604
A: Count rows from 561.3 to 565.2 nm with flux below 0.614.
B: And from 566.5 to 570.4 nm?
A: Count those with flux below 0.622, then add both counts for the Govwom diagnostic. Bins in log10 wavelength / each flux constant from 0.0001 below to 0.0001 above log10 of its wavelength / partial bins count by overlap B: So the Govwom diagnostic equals 27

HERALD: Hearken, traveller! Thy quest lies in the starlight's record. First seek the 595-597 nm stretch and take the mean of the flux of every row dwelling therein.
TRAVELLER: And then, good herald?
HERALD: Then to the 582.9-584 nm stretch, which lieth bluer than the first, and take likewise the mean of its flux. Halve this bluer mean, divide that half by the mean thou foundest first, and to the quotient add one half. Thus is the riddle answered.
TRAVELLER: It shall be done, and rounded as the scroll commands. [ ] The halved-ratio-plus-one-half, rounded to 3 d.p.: 0.998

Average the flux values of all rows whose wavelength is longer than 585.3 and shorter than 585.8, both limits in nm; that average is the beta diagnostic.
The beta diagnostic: 0.58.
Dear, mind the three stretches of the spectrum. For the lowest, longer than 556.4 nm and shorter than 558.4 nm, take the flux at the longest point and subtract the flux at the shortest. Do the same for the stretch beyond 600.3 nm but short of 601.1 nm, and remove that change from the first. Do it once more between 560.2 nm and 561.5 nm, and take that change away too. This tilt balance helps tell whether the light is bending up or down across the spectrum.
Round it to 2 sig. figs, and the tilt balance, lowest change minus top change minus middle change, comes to -0.12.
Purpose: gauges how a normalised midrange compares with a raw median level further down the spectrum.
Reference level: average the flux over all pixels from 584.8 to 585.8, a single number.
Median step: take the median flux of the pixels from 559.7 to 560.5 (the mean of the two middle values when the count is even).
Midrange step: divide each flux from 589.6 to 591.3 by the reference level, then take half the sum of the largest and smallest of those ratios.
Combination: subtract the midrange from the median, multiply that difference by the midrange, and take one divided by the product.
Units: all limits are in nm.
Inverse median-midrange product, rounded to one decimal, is -2.4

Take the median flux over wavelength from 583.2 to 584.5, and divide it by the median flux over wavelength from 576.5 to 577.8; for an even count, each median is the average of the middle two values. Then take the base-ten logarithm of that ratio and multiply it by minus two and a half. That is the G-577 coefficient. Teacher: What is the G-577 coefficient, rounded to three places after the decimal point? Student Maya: 0.075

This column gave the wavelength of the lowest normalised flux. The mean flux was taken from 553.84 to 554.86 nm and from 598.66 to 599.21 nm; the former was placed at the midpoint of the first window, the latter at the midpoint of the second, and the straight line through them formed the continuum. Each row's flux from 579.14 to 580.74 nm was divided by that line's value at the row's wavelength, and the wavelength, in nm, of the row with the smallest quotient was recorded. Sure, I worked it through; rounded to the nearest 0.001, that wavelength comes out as 580.337 nm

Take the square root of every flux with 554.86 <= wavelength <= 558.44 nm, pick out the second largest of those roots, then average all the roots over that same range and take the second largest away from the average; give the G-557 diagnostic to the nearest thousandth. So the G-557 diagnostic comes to -0.029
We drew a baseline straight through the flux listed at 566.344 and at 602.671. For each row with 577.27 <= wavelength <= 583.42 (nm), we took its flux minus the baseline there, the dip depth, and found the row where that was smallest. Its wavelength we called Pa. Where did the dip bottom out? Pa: 578.203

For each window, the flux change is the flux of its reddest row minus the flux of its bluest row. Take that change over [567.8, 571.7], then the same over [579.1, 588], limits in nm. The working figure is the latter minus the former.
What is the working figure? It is 0.028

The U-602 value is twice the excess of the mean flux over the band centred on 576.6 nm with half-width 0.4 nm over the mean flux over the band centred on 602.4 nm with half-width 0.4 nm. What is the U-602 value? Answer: 0.07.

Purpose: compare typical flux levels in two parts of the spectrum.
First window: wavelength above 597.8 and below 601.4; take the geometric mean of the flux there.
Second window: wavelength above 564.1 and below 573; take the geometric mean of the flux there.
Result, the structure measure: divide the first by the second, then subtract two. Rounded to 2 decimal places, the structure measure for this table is -0.97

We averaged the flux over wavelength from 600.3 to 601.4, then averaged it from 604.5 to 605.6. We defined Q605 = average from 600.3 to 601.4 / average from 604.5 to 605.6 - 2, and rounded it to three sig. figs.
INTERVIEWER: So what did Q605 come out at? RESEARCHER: -1.05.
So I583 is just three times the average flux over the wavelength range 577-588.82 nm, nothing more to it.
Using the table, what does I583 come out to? 1.83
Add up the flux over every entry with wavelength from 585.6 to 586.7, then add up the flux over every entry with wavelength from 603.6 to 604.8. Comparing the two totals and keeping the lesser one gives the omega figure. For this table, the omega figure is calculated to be 2.37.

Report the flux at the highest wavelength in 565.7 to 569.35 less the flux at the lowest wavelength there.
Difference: 0.04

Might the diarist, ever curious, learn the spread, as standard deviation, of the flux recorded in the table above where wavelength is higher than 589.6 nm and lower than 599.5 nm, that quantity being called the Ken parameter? 0.033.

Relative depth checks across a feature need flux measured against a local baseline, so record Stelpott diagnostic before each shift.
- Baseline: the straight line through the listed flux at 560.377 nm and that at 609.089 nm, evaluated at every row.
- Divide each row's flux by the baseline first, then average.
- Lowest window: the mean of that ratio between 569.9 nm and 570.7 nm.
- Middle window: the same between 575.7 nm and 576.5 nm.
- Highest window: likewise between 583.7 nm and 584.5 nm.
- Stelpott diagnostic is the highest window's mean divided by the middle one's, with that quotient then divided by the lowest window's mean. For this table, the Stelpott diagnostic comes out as 0.887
